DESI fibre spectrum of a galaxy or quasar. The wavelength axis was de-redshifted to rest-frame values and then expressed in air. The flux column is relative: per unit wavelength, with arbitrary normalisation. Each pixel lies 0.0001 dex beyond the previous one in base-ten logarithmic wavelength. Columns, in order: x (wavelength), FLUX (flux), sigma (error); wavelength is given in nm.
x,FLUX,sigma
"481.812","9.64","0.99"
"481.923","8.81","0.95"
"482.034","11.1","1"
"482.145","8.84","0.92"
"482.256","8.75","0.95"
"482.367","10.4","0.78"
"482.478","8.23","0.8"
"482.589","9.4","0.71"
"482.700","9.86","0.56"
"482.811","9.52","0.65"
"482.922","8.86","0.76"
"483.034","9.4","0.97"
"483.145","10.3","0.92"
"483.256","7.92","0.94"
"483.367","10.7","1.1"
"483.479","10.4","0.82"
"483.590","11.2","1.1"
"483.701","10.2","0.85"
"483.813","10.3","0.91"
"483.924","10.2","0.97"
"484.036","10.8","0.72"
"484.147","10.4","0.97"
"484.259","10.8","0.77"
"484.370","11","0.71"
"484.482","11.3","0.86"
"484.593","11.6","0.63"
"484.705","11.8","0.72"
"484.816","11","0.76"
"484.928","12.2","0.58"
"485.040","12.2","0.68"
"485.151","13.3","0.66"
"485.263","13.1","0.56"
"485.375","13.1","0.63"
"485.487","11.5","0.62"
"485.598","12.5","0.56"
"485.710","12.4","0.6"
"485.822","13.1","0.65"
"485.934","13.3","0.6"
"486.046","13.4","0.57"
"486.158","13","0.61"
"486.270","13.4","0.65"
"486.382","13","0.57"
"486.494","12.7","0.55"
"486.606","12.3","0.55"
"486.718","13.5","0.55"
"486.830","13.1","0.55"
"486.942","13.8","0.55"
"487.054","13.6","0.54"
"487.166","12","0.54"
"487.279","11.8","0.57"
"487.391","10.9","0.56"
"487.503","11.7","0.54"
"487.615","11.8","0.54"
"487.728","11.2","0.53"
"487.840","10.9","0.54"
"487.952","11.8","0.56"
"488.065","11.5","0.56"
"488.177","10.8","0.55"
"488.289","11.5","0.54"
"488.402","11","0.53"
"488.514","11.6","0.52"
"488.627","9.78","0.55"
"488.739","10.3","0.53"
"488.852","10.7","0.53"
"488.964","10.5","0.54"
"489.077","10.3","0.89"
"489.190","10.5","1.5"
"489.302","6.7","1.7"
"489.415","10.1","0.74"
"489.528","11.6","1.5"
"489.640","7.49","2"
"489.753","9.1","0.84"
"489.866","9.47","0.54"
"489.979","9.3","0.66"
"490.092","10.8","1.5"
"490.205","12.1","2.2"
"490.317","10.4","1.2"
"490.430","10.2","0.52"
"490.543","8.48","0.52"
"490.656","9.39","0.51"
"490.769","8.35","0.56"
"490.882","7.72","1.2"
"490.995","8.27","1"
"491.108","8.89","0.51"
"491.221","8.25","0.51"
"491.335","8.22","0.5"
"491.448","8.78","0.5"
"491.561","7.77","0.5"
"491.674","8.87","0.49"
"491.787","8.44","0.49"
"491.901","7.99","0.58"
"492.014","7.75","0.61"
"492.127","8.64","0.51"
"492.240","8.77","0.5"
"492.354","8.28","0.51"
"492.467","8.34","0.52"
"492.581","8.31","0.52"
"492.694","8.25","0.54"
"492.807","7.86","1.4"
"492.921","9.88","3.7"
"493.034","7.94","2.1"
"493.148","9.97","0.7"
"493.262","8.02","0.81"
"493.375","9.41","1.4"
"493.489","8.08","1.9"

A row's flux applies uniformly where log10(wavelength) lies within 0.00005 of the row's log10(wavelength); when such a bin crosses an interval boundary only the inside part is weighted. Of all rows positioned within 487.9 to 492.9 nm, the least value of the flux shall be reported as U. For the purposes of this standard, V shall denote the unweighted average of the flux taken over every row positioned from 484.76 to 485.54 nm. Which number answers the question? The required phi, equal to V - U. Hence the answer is 6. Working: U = 6.7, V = 12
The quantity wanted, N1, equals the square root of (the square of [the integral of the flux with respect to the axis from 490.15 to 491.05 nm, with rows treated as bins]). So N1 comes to 8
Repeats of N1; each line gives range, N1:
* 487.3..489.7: 25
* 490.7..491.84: 10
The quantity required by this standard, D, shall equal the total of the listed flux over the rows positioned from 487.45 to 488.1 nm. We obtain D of 69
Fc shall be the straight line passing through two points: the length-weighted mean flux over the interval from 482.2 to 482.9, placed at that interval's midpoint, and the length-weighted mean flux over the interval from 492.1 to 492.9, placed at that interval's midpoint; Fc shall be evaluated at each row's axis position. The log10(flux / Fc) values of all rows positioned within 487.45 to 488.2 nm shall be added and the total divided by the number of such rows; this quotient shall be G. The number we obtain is 0.11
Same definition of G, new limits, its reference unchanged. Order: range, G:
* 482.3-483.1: 0.00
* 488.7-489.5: 0.05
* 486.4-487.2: 0.16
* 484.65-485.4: 0.13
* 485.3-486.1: 0.15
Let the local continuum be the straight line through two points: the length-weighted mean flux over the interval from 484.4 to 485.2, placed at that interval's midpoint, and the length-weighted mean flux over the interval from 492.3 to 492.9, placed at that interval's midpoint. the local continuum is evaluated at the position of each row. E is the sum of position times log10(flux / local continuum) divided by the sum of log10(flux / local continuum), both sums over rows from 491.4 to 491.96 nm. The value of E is 491.70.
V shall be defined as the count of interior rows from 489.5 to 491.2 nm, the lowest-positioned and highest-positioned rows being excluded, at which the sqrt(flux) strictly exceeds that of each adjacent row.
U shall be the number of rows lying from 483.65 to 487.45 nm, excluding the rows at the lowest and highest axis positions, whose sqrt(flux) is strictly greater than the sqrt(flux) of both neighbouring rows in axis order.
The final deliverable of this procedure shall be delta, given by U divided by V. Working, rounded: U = 9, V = 3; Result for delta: 3.0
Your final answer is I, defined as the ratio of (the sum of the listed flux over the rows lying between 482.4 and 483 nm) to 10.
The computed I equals 4.6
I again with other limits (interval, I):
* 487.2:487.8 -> 5.7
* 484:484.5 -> 5.4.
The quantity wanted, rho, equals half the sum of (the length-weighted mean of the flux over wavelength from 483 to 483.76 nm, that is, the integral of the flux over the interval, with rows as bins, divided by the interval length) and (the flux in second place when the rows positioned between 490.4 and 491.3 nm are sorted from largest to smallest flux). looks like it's 9.7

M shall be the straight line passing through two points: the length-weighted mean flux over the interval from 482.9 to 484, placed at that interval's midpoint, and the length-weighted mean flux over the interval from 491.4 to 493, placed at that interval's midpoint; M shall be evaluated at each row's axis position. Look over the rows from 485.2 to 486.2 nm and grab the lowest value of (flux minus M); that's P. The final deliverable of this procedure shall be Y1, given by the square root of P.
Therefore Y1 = 1.37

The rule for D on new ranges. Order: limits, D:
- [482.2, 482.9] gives 56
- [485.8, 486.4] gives 79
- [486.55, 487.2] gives 78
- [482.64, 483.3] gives 56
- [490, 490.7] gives 61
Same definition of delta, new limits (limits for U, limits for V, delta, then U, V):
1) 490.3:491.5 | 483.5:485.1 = 0.7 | 2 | 3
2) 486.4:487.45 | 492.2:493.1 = 1.0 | 2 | 2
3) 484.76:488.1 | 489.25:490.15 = 4.0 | 8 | 2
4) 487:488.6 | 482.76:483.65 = 1.5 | 3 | 2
